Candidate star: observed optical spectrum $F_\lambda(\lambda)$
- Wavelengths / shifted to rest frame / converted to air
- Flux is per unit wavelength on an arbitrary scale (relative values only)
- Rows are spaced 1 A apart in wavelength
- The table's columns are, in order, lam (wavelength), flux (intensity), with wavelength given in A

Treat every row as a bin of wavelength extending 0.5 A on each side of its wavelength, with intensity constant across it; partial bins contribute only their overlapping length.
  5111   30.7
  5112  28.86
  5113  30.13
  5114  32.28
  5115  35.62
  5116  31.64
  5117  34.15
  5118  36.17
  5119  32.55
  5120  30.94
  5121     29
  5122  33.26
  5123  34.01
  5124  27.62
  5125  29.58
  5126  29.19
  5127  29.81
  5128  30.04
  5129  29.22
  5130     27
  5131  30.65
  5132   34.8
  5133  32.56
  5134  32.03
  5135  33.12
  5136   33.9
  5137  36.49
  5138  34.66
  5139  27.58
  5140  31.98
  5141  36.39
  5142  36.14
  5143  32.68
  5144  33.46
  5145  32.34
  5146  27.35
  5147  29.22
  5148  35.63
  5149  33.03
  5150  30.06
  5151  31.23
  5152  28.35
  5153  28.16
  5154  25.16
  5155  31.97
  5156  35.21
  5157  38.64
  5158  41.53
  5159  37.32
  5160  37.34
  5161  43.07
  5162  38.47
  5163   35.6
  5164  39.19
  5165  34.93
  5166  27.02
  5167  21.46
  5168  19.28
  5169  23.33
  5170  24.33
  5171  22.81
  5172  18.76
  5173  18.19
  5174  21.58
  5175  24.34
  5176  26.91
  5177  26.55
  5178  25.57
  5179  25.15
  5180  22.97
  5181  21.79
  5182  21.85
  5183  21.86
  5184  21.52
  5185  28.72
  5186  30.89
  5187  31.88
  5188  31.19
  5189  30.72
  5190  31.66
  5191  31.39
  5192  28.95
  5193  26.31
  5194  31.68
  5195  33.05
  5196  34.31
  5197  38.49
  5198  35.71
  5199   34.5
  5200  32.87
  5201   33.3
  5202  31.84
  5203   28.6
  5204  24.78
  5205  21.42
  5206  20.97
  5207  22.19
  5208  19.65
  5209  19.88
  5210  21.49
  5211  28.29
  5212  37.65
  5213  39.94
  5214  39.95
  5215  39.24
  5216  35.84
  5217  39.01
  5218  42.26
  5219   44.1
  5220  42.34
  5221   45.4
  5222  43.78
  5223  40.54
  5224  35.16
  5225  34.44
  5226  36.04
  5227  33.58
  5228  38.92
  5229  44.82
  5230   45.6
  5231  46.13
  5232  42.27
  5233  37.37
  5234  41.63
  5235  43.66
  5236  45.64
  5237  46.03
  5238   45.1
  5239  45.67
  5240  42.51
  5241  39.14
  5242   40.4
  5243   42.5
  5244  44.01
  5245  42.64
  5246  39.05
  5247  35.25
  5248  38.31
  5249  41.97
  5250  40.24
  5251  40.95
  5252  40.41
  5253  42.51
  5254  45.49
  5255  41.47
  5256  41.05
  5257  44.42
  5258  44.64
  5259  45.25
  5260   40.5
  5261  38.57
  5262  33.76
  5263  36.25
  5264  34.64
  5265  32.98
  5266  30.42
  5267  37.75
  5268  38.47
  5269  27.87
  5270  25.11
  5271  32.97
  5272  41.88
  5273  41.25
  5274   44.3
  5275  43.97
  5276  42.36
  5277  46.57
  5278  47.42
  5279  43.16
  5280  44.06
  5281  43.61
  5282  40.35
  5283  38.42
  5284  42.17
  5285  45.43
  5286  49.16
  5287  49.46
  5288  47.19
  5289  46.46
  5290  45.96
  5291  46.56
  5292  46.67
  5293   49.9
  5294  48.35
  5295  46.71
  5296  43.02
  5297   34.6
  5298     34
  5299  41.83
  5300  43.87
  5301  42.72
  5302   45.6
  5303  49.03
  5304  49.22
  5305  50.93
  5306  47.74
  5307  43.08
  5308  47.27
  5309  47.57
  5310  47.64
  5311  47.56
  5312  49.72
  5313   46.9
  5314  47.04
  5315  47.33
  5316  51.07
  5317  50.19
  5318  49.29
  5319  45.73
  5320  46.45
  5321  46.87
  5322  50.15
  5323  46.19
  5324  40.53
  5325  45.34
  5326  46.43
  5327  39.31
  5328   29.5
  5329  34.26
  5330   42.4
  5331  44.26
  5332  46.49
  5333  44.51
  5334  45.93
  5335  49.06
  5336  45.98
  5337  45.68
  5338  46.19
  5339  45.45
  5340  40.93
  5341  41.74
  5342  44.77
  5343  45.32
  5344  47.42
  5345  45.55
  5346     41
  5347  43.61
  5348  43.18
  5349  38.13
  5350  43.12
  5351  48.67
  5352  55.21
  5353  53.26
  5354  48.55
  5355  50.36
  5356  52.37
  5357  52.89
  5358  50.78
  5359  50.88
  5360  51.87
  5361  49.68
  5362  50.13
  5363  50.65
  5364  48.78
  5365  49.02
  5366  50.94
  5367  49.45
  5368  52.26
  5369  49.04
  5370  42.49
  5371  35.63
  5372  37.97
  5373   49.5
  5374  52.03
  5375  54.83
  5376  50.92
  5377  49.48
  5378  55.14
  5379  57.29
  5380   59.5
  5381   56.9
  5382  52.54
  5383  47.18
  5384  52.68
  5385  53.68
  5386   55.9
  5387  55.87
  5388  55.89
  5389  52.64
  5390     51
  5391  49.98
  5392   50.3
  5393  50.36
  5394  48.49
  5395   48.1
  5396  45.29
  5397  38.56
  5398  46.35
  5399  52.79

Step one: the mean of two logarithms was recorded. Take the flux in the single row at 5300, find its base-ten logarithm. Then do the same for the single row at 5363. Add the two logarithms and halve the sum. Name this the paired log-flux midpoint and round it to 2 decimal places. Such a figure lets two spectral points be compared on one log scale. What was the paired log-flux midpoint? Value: 1.67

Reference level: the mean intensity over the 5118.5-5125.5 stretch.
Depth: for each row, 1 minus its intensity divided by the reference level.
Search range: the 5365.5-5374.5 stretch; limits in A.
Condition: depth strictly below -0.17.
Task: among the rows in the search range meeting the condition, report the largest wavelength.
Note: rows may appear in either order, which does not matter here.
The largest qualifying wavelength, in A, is 5374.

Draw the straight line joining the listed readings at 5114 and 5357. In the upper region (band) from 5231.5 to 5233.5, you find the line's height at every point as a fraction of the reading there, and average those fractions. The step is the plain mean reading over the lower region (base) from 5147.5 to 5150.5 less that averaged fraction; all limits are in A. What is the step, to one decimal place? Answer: 31.8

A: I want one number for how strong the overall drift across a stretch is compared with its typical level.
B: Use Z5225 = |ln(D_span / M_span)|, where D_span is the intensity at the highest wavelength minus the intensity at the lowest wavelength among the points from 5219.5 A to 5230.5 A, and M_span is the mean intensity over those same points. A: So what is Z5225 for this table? 2.5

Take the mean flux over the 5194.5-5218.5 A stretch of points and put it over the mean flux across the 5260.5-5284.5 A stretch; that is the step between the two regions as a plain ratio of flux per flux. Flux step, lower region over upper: 0.814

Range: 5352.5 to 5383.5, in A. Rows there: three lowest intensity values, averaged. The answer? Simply 39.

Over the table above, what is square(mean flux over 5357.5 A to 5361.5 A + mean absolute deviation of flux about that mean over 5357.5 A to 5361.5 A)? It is 2639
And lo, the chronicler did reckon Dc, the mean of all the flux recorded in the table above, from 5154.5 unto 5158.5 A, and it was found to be 36.8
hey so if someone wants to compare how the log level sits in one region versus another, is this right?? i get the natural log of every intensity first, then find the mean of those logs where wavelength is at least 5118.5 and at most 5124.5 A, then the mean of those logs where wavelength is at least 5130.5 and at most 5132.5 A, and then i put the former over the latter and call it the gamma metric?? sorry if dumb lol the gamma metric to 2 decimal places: 0.99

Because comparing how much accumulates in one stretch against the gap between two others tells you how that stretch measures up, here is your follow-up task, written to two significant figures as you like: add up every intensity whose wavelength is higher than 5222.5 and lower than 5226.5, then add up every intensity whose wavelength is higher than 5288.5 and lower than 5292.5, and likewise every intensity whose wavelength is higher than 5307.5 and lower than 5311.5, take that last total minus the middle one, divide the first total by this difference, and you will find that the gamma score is 33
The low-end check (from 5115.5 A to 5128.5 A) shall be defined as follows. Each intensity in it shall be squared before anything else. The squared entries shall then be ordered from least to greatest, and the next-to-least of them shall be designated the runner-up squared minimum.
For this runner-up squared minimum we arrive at 841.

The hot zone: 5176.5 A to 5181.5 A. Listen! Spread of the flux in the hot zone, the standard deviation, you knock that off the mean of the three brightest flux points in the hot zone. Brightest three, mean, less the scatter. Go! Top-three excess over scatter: 24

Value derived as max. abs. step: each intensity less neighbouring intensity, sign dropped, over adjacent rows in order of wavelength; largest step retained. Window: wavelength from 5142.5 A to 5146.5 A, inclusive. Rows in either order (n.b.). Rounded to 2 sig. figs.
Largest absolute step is 5.0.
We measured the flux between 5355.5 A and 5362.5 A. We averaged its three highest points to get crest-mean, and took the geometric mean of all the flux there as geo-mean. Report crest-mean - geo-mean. 1.2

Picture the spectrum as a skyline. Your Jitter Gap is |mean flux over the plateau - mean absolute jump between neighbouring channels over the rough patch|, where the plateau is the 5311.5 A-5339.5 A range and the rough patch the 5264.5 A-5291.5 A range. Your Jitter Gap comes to 42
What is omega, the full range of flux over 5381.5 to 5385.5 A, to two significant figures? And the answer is 6.5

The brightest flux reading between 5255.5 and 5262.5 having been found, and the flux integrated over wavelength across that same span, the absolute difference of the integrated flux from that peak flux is 243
